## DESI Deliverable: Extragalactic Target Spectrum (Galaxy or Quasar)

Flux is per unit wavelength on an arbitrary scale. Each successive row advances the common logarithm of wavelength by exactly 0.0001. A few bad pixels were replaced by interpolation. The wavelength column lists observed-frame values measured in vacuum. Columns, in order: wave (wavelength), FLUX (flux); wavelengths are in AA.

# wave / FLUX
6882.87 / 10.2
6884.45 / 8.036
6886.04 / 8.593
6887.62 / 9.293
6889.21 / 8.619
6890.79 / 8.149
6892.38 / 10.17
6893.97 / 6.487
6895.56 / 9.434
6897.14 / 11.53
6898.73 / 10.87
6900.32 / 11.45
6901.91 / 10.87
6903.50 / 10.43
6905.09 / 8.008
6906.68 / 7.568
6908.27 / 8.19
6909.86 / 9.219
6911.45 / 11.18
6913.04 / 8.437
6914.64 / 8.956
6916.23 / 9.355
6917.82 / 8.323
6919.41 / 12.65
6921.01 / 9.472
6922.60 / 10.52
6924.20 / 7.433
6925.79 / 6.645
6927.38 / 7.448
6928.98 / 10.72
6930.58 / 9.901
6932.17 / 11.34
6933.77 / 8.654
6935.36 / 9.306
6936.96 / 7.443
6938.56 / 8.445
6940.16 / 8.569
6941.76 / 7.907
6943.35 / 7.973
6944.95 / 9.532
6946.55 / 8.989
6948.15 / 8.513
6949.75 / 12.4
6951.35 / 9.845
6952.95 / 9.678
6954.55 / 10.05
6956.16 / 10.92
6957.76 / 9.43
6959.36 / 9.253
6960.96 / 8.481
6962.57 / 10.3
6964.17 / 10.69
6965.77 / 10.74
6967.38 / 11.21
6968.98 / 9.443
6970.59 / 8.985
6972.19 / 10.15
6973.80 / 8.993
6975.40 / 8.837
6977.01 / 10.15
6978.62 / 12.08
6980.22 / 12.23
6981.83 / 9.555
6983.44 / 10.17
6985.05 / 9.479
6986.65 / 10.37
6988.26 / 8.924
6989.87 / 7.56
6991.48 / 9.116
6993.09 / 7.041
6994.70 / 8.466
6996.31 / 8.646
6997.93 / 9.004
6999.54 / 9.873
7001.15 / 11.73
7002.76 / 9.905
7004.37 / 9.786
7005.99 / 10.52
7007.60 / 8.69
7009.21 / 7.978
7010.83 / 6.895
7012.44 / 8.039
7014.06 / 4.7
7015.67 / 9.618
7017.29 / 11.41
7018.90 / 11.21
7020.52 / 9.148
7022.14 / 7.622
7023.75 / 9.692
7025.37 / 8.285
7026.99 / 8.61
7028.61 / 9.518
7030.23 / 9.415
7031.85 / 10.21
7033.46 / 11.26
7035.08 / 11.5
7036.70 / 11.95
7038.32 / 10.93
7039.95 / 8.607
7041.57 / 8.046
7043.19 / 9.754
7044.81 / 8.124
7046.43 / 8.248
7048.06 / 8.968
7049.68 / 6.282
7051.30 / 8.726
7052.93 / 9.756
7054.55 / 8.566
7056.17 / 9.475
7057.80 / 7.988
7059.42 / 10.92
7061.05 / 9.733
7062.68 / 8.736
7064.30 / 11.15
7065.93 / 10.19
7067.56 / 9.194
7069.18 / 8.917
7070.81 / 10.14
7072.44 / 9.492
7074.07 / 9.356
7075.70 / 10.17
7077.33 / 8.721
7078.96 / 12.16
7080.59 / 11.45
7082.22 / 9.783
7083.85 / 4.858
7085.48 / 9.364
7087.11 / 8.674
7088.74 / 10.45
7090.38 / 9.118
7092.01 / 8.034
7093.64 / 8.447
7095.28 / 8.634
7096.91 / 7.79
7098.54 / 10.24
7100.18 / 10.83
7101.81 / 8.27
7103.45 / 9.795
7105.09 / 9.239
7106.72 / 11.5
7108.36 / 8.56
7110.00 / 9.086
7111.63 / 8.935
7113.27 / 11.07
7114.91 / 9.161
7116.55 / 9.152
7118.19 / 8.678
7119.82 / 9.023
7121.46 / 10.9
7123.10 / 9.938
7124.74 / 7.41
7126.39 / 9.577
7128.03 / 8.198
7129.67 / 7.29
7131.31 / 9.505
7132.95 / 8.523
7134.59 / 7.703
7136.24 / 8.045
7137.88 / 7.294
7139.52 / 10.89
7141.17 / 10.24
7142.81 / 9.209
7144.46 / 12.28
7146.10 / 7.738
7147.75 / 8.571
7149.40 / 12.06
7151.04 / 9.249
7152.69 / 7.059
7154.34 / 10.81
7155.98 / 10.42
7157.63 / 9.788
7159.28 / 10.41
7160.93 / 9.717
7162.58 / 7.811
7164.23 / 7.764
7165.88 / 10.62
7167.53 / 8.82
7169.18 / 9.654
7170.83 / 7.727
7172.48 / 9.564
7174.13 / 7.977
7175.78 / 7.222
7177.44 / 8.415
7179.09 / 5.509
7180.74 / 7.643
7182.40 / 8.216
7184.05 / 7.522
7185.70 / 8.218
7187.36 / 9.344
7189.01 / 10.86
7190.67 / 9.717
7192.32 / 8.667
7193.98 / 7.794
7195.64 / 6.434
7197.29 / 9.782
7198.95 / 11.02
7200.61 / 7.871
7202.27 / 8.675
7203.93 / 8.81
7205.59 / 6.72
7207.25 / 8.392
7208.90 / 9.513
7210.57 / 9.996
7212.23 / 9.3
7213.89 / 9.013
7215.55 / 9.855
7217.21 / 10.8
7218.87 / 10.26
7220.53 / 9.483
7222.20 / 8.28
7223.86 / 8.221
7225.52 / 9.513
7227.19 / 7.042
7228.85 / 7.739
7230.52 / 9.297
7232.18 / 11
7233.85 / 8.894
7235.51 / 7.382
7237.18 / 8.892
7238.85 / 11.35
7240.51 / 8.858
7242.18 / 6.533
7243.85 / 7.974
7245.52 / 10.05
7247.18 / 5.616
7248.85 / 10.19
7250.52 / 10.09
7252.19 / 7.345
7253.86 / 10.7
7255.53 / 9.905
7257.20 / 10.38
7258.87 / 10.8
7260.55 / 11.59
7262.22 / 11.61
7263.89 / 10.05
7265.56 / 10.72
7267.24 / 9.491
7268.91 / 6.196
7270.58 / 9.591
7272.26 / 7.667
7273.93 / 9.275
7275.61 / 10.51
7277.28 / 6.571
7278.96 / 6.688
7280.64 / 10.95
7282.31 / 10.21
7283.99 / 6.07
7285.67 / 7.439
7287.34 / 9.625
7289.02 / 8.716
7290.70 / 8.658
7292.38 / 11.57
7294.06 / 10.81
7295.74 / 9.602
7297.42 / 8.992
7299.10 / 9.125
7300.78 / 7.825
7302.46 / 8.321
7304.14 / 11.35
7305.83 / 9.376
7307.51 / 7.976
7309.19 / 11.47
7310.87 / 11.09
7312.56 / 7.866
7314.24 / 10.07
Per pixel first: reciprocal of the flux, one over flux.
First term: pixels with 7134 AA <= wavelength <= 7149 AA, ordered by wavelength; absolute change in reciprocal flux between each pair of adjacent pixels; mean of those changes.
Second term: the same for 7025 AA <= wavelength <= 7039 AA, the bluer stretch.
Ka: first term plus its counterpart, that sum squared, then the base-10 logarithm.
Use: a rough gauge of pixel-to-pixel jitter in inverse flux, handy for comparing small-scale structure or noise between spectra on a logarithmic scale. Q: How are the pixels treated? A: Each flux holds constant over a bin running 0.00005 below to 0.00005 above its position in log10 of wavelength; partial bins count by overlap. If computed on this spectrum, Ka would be -3.1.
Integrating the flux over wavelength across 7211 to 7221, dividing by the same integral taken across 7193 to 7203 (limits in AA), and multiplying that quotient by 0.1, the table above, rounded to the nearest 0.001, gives 0.114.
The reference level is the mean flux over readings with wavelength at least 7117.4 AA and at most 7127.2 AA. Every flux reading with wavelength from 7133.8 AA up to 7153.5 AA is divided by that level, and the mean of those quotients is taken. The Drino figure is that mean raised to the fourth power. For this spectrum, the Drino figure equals 1.0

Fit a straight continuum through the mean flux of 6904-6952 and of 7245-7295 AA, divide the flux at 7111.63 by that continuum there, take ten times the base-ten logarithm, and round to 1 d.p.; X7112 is -0.1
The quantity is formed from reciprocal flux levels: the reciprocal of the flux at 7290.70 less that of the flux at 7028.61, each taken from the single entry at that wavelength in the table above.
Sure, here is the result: 0.010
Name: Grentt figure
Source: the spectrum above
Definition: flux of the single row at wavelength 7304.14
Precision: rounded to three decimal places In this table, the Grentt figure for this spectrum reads 11.350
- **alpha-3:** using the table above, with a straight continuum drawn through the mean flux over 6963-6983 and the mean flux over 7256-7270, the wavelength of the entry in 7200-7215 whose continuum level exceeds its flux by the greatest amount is 7205.59 AA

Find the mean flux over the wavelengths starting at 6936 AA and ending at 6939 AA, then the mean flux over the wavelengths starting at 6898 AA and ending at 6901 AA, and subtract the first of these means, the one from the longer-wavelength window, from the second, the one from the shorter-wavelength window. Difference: 3.2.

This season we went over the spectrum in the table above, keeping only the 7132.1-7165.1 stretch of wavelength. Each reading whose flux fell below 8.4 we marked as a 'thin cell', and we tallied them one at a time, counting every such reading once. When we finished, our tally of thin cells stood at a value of 7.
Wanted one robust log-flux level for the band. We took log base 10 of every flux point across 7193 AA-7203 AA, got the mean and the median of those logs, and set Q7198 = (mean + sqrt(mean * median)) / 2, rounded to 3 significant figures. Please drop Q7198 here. 0.925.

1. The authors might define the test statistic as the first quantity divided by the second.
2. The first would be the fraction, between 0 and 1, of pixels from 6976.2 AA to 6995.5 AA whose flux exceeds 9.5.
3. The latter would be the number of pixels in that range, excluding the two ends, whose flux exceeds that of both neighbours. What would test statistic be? 0.125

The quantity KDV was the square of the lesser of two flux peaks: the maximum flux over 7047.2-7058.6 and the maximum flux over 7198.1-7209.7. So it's 95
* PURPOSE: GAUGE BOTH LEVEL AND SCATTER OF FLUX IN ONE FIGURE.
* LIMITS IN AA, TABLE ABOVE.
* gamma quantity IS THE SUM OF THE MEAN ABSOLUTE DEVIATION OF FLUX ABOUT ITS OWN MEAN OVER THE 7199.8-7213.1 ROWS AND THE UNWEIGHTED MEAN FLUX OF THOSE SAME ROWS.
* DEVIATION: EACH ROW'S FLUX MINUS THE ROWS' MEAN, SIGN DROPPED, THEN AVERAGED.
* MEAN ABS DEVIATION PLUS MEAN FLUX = 9.4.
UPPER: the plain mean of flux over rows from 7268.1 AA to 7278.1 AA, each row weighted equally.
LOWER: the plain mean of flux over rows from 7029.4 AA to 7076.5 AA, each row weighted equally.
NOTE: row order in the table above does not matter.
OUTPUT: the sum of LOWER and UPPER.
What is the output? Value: 17.8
